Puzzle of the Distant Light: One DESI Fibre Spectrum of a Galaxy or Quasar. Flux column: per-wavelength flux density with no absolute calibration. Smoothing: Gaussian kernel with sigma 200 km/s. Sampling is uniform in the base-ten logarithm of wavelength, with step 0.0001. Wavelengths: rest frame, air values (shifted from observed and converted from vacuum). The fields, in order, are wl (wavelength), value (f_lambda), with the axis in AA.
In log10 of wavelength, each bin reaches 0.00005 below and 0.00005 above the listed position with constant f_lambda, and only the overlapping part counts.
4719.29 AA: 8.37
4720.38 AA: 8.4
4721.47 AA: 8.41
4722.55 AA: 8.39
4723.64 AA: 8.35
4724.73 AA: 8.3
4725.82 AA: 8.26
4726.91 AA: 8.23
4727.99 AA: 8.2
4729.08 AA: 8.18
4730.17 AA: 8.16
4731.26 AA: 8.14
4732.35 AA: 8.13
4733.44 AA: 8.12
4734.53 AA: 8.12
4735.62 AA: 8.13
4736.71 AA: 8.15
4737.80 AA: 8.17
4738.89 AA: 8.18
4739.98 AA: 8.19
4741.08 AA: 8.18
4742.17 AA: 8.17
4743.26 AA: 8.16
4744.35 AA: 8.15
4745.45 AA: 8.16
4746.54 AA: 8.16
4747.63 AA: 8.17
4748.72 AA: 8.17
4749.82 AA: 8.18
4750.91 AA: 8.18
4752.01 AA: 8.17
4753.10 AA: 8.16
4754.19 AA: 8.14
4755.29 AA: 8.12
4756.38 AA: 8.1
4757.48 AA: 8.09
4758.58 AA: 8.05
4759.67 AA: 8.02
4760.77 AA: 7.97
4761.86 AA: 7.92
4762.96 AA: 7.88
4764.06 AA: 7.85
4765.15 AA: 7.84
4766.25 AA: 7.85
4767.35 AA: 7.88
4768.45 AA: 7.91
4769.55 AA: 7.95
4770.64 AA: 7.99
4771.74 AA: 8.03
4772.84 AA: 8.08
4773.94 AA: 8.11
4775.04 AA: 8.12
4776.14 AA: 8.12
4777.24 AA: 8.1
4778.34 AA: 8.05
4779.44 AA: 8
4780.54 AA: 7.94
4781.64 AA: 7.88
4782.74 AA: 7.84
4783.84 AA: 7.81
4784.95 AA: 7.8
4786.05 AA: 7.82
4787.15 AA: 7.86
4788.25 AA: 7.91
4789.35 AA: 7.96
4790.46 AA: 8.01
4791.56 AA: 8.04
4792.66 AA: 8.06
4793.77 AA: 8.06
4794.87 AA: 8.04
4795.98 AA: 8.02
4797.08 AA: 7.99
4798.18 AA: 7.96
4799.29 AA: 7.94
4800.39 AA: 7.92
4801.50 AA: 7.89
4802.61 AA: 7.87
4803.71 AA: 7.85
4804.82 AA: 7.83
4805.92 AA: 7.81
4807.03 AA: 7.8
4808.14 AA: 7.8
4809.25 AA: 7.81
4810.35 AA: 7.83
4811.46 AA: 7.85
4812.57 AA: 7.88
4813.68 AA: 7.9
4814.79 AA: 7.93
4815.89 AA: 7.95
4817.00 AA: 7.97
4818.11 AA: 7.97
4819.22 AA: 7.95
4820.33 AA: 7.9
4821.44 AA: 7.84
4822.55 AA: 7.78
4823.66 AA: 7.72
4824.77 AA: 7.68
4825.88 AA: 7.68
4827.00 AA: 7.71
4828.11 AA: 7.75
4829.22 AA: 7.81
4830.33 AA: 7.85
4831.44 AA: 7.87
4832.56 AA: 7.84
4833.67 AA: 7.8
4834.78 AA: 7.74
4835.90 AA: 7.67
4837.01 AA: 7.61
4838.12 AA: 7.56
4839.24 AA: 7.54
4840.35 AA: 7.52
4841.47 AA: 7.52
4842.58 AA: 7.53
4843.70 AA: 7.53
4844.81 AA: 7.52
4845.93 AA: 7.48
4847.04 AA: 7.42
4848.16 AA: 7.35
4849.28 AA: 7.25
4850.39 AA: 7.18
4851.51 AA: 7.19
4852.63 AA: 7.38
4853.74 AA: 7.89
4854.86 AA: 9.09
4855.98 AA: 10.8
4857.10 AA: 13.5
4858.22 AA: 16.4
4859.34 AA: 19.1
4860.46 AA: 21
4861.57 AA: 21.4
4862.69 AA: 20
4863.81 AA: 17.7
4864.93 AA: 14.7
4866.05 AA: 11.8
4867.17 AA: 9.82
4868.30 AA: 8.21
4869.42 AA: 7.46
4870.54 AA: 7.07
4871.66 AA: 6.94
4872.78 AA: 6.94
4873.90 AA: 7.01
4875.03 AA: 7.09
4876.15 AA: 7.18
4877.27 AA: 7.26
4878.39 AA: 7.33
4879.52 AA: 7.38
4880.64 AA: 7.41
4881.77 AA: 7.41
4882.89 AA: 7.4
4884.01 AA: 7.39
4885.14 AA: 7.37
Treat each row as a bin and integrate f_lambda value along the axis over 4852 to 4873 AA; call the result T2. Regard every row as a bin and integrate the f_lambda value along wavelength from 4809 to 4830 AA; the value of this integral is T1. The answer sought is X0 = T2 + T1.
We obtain 428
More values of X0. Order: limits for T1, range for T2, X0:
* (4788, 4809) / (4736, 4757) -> 338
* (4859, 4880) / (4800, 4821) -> 402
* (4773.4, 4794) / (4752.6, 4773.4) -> 330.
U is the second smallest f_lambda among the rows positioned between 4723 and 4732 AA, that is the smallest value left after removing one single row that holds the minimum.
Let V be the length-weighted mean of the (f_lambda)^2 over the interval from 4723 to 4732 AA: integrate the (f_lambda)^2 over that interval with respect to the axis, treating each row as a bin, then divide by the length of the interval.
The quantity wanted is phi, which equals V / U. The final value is 8.29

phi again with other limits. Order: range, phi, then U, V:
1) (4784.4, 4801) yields 8.10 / 7.82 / 63.4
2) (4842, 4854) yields 7.66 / 7.19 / 55.1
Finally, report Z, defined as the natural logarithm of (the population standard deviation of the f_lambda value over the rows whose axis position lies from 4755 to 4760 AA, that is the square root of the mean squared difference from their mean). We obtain -3.3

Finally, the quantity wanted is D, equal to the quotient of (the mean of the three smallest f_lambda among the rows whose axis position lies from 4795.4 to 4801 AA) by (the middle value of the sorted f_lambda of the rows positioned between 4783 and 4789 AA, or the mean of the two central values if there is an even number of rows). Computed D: 1.02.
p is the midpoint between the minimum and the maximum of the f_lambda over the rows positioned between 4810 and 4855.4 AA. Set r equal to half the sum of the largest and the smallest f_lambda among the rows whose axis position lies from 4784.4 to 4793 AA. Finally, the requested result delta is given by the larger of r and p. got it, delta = 8.1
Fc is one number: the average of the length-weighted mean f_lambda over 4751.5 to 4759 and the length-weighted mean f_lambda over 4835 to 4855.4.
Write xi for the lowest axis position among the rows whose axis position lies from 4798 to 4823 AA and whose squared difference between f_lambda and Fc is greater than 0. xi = 4798.18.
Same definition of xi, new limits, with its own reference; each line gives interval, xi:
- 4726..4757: 4726.91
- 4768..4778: 4768.45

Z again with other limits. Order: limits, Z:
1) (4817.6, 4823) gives -2.7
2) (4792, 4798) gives -3.6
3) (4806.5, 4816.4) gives -2.9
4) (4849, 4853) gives -2.5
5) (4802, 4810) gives -3.7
